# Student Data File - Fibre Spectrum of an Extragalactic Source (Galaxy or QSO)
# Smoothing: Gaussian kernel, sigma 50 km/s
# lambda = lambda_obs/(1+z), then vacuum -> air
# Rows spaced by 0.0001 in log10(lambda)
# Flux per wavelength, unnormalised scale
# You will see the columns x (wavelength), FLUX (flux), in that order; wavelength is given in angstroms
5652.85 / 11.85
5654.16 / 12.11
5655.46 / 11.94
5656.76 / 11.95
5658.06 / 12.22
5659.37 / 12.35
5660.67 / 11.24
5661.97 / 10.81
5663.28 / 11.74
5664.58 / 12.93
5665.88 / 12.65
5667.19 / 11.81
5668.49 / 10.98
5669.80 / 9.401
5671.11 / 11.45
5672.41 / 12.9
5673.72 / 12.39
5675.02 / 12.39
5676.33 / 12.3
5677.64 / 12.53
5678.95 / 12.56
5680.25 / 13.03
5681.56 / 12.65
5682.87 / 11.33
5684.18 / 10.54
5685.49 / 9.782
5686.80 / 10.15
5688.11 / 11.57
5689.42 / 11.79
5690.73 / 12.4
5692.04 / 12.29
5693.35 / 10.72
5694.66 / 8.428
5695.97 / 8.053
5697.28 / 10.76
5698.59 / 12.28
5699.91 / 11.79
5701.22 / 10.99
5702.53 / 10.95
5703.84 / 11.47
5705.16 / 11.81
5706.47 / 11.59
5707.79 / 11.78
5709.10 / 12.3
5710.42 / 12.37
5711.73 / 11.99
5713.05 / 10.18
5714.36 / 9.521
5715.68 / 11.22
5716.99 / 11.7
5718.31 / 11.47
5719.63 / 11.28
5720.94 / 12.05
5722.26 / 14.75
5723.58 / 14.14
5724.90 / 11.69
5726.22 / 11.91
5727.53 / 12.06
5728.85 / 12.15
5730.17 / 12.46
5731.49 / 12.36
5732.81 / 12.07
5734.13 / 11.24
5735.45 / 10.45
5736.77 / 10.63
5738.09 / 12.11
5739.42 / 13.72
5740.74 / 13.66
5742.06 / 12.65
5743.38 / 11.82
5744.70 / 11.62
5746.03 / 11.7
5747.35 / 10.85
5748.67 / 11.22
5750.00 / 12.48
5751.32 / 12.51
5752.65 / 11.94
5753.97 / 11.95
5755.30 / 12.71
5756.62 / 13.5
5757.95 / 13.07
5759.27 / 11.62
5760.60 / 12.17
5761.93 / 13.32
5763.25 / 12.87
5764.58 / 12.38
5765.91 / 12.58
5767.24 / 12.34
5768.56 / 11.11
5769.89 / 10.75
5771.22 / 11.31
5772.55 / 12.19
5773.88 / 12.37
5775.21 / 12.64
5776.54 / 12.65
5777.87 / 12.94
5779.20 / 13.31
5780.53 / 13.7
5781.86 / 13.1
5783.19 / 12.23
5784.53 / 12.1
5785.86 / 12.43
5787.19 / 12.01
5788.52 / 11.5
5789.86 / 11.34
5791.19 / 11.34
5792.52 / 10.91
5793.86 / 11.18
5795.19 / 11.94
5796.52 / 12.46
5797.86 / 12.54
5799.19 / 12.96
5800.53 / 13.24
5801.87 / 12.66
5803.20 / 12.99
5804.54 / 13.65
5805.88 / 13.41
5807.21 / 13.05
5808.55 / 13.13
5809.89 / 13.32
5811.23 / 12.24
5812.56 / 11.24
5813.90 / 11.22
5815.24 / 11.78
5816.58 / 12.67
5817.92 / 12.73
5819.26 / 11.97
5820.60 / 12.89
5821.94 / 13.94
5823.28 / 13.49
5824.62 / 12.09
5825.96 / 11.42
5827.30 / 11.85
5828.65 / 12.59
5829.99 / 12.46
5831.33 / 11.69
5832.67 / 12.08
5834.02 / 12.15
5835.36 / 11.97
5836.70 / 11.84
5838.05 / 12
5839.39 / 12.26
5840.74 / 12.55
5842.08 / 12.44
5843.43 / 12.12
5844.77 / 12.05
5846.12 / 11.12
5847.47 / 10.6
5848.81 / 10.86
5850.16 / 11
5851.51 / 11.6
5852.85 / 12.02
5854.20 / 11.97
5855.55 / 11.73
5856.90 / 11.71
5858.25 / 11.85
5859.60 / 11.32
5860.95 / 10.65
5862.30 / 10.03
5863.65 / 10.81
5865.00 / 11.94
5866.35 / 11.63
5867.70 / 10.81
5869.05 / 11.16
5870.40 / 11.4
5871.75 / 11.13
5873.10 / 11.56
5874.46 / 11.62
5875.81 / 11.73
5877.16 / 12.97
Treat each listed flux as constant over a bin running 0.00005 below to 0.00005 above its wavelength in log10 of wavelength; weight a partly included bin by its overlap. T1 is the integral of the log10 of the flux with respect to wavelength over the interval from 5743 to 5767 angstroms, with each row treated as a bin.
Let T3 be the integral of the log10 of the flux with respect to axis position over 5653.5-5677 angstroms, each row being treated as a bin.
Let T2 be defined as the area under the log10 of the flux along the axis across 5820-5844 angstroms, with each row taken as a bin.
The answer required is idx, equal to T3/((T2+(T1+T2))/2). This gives 0.643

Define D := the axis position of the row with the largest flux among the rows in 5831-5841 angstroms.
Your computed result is 5840.74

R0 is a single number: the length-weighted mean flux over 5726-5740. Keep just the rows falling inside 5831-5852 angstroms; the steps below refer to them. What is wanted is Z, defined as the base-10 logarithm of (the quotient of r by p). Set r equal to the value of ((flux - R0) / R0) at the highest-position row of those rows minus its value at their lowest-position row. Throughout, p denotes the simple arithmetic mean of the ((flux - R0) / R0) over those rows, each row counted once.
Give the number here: -0.2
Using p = -0.01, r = -0.008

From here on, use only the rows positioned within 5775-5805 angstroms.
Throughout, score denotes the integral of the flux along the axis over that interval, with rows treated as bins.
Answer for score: 372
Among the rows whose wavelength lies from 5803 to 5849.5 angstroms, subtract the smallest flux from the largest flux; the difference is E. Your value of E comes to 3.3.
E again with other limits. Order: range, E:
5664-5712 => 5.0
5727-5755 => 3.3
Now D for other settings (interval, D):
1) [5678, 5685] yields 5680.25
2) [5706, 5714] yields 5710.42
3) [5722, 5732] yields 5722.26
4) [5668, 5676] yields 5672.41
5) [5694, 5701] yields 5698.59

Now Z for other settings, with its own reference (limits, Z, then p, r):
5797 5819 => -0.6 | 0.06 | 0.016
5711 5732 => 1.3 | 0.00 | 0.031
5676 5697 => 0.8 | -0.06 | -0.356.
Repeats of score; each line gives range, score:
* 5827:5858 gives 367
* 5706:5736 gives 356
